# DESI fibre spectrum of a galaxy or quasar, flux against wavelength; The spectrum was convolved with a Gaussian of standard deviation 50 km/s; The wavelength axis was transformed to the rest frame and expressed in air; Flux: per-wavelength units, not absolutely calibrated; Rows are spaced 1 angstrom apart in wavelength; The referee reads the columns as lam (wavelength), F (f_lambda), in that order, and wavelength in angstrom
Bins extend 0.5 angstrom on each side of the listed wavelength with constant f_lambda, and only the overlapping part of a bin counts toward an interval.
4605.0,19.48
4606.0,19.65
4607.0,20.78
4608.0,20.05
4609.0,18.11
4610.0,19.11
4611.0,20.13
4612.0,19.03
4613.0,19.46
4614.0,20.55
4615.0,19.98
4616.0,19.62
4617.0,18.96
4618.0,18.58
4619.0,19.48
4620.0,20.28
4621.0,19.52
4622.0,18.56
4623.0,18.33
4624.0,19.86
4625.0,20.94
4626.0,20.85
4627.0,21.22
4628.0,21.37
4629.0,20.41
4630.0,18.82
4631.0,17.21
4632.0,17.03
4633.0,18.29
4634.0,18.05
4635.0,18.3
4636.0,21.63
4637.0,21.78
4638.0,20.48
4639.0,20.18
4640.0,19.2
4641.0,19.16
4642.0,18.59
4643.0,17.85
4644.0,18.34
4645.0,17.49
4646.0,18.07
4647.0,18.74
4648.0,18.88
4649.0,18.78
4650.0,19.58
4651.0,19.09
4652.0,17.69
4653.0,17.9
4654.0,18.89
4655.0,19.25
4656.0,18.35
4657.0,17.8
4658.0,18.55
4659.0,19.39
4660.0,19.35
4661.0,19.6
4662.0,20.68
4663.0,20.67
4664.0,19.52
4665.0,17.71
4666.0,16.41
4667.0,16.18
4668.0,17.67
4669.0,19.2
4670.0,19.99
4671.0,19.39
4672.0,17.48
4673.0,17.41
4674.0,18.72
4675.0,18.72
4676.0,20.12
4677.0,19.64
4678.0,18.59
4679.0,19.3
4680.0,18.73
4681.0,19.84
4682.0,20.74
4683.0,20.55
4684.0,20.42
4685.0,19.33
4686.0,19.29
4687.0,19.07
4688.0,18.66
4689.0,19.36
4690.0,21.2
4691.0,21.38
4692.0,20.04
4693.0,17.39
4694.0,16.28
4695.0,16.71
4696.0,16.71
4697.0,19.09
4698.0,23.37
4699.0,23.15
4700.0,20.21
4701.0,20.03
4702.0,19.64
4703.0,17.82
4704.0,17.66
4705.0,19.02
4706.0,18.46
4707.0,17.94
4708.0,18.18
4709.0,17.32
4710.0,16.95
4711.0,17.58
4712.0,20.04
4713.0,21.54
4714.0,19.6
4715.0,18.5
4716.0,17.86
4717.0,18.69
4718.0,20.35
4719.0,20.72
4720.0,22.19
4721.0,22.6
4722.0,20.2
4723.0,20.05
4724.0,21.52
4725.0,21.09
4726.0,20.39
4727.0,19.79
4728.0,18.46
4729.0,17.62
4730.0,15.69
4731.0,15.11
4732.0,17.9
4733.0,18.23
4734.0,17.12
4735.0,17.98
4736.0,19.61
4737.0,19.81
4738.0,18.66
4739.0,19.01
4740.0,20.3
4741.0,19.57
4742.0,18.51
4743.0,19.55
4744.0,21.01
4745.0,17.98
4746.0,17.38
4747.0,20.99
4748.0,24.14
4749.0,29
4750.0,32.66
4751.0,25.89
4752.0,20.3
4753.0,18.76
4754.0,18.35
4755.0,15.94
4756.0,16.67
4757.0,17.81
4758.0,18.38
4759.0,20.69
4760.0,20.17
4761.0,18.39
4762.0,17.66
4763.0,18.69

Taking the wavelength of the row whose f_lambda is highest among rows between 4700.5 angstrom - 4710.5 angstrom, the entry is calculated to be 4701.0 angstrom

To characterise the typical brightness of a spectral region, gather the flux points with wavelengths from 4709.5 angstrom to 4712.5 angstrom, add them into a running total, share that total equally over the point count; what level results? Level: 18.2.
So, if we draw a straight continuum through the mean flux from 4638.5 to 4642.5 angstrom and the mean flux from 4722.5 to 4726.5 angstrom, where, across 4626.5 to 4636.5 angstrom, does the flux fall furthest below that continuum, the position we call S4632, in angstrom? 4632.0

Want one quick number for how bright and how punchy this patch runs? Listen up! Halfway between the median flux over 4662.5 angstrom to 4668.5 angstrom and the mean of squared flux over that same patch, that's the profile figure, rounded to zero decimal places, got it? 173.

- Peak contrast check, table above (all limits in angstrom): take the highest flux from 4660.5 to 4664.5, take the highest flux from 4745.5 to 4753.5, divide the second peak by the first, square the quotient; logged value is 2.49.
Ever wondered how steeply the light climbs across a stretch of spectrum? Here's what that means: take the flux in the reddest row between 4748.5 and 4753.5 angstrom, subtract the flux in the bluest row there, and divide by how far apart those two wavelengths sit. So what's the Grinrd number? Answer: -2.6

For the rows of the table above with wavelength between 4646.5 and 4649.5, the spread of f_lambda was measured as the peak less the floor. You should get 0.14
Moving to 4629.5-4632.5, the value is 1.79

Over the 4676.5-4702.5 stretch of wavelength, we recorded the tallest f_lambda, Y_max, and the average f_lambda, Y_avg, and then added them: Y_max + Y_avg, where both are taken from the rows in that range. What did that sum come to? 42.9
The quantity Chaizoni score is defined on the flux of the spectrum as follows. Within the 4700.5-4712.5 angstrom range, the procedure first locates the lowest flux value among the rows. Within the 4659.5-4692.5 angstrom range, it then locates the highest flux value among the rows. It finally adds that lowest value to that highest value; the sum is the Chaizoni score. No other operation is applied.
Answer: 38.3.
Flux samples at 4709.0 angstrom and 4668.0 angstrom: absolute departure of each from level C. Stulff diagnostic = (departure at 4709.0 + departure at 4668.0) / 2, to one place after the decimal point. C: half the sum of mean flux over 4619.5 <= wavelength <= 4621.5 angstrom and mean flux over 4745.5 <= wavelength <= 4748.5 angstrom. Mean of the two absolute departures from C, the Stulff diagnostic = 2.9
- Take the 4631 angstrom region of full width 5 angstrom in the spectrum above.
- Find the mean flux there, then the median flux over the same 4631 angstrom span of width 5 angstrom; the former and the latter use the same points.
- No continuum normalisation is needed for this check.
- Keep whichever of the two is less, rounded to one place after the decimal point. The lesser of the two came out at 18.3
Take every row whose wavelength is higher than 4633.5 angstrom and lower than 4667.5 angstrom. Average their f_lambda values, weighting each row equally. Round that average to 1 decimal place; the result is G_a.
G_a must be 18.9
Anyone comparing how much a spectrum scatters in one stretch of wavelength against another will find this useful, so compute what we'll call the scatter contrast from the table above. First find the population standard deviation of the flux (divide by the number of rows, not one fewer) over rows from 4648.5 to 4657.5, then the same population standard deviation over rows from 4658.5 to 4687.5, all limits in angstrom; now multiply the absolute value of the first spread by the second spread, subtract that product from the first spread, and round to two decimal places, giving -0.12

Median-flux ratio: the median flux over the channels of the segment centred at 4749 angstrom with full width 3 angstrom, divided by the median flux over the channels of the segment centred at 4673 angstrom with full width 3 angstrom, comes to 1.66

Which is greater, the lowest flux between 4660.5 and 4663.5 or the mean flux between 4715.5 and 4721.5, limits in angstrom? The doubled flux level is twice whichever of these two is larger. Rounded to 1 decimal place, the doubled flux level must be 40.8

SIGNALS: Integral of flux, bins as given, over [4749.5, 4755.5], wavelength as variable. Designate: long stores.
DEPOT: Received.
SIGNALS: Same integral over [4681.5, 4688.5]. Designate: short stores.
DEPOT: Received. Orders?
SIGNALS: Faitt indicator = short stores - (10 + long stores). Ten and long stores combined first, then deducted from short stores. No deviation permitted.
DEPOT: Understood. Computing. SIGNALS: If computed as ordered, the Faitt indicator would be -4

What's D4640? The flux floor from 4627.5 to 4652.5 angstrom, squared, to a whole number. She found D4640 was 290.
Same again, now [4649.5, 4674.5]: 262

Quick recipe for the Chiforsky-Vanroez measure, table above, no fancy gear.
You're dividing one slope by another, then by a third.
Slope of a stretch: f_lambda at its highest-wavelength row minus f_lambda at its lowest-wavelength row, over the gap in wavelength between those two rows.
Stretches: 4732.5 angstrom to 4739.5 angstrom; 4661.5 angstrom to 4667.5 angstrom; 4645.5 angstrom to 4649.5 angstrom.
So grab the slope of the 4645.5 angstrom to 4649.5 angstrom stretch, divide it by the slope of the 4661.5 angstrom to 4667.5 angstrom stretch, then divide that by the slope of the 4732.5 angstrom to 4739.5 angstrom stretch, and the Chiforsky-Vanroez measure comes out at -2.0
